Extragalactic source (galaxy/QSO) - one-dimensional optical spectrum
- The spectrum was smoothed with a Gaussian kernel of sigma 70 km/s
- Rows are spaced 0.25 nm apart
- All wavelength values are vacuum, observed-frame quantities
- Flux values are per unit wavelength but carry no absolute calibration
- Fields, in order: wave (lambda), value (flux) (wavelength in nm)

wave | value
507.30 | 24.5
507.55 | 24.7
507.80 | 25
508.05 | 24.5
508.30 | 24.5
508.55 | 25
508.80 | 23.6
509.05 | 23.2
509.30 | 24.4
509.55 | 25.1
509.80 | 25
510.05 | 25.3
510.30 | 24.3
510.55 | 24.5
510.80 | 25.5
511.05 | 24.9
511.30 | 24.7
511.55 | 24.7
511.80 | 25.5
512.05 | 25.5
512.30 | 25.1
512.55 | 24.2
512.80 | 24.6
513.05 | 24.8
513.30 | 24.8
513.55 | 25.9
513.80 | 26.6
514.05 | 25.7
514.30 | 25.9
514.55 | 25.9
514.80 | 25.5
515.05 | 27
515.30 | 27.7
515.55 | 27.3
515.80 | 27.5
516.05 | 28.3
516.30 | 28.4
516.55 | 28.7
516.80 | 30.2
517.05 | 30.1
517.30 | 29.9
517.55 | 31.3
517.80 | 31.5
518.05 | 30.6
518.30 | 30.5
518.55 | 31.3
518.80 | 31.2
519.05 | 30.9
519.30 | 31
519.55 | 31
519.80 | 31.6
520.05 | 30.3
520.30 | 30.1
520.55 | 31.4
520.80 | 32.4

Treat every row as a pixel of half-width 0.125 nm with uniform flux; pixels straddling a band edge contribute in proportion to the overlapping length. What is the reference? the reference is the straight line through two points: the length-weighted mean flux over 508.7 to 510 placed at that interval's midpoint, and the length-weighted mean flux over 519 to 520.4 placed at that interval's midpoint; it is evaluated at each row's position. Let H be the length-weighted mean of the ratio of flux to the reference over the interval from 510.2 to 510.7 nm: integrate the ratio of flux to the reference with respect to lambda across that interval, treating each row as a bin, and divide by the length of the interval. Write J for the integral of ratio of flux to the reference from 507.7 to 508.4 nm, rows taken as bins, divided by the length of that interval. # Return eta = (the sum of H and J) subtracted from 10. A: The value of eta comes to 7.97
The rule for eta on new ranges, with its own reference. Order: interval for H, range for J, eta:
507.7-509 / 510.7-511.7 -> 7.99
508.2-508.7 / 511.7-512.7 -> 8.00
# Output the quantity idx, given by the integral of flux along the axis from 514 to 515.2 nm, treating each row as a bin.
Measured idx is 31.3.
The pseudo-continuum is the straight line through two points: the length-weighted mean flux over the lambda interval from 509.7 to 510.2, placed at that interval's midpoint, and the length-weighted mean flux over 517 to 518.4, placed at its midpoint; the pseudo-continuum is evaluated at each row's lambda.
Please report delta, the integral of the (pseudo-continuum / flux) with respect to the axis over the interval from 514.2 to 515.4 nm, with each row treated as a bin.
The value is 1.30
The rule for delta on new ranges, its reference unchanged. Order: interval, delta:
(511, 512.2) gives 1.26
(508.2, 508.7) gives 0.49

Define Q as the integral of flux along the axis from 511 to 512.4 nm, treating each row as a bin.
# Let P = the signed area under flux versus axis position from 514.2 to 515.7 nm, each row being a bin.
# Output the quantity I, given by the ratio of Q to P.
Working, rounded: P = 39.9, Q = 35.1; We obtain 0.88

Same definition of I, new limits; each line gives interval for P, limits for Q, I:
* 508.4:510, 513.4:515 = 1.06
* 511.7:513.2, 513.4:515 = 1.11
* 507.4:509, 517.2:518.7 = 1.18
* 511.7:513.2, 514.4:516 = 1.15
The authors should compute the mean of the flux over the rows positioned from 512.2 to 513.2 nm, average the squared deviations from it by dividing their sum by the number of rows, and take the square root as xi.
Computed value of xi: 0.3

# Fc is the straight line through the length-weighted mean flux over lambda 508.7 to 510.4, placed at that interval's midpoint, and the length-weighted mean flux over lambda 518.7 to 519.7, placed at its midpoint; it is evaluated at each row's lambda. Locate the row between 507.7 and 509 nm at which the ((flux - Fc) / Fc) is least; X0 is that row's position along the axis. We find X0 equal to 508.80 nm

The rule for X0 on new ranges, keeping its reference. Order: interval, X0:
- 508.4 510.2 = 509.05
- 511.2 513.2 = 512.55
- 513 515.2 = 514.80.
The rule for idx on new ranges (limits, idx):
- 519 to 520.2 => 37.1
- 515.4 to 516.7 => 36.5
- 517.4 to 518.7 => 40.3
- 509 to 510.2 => 29.6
